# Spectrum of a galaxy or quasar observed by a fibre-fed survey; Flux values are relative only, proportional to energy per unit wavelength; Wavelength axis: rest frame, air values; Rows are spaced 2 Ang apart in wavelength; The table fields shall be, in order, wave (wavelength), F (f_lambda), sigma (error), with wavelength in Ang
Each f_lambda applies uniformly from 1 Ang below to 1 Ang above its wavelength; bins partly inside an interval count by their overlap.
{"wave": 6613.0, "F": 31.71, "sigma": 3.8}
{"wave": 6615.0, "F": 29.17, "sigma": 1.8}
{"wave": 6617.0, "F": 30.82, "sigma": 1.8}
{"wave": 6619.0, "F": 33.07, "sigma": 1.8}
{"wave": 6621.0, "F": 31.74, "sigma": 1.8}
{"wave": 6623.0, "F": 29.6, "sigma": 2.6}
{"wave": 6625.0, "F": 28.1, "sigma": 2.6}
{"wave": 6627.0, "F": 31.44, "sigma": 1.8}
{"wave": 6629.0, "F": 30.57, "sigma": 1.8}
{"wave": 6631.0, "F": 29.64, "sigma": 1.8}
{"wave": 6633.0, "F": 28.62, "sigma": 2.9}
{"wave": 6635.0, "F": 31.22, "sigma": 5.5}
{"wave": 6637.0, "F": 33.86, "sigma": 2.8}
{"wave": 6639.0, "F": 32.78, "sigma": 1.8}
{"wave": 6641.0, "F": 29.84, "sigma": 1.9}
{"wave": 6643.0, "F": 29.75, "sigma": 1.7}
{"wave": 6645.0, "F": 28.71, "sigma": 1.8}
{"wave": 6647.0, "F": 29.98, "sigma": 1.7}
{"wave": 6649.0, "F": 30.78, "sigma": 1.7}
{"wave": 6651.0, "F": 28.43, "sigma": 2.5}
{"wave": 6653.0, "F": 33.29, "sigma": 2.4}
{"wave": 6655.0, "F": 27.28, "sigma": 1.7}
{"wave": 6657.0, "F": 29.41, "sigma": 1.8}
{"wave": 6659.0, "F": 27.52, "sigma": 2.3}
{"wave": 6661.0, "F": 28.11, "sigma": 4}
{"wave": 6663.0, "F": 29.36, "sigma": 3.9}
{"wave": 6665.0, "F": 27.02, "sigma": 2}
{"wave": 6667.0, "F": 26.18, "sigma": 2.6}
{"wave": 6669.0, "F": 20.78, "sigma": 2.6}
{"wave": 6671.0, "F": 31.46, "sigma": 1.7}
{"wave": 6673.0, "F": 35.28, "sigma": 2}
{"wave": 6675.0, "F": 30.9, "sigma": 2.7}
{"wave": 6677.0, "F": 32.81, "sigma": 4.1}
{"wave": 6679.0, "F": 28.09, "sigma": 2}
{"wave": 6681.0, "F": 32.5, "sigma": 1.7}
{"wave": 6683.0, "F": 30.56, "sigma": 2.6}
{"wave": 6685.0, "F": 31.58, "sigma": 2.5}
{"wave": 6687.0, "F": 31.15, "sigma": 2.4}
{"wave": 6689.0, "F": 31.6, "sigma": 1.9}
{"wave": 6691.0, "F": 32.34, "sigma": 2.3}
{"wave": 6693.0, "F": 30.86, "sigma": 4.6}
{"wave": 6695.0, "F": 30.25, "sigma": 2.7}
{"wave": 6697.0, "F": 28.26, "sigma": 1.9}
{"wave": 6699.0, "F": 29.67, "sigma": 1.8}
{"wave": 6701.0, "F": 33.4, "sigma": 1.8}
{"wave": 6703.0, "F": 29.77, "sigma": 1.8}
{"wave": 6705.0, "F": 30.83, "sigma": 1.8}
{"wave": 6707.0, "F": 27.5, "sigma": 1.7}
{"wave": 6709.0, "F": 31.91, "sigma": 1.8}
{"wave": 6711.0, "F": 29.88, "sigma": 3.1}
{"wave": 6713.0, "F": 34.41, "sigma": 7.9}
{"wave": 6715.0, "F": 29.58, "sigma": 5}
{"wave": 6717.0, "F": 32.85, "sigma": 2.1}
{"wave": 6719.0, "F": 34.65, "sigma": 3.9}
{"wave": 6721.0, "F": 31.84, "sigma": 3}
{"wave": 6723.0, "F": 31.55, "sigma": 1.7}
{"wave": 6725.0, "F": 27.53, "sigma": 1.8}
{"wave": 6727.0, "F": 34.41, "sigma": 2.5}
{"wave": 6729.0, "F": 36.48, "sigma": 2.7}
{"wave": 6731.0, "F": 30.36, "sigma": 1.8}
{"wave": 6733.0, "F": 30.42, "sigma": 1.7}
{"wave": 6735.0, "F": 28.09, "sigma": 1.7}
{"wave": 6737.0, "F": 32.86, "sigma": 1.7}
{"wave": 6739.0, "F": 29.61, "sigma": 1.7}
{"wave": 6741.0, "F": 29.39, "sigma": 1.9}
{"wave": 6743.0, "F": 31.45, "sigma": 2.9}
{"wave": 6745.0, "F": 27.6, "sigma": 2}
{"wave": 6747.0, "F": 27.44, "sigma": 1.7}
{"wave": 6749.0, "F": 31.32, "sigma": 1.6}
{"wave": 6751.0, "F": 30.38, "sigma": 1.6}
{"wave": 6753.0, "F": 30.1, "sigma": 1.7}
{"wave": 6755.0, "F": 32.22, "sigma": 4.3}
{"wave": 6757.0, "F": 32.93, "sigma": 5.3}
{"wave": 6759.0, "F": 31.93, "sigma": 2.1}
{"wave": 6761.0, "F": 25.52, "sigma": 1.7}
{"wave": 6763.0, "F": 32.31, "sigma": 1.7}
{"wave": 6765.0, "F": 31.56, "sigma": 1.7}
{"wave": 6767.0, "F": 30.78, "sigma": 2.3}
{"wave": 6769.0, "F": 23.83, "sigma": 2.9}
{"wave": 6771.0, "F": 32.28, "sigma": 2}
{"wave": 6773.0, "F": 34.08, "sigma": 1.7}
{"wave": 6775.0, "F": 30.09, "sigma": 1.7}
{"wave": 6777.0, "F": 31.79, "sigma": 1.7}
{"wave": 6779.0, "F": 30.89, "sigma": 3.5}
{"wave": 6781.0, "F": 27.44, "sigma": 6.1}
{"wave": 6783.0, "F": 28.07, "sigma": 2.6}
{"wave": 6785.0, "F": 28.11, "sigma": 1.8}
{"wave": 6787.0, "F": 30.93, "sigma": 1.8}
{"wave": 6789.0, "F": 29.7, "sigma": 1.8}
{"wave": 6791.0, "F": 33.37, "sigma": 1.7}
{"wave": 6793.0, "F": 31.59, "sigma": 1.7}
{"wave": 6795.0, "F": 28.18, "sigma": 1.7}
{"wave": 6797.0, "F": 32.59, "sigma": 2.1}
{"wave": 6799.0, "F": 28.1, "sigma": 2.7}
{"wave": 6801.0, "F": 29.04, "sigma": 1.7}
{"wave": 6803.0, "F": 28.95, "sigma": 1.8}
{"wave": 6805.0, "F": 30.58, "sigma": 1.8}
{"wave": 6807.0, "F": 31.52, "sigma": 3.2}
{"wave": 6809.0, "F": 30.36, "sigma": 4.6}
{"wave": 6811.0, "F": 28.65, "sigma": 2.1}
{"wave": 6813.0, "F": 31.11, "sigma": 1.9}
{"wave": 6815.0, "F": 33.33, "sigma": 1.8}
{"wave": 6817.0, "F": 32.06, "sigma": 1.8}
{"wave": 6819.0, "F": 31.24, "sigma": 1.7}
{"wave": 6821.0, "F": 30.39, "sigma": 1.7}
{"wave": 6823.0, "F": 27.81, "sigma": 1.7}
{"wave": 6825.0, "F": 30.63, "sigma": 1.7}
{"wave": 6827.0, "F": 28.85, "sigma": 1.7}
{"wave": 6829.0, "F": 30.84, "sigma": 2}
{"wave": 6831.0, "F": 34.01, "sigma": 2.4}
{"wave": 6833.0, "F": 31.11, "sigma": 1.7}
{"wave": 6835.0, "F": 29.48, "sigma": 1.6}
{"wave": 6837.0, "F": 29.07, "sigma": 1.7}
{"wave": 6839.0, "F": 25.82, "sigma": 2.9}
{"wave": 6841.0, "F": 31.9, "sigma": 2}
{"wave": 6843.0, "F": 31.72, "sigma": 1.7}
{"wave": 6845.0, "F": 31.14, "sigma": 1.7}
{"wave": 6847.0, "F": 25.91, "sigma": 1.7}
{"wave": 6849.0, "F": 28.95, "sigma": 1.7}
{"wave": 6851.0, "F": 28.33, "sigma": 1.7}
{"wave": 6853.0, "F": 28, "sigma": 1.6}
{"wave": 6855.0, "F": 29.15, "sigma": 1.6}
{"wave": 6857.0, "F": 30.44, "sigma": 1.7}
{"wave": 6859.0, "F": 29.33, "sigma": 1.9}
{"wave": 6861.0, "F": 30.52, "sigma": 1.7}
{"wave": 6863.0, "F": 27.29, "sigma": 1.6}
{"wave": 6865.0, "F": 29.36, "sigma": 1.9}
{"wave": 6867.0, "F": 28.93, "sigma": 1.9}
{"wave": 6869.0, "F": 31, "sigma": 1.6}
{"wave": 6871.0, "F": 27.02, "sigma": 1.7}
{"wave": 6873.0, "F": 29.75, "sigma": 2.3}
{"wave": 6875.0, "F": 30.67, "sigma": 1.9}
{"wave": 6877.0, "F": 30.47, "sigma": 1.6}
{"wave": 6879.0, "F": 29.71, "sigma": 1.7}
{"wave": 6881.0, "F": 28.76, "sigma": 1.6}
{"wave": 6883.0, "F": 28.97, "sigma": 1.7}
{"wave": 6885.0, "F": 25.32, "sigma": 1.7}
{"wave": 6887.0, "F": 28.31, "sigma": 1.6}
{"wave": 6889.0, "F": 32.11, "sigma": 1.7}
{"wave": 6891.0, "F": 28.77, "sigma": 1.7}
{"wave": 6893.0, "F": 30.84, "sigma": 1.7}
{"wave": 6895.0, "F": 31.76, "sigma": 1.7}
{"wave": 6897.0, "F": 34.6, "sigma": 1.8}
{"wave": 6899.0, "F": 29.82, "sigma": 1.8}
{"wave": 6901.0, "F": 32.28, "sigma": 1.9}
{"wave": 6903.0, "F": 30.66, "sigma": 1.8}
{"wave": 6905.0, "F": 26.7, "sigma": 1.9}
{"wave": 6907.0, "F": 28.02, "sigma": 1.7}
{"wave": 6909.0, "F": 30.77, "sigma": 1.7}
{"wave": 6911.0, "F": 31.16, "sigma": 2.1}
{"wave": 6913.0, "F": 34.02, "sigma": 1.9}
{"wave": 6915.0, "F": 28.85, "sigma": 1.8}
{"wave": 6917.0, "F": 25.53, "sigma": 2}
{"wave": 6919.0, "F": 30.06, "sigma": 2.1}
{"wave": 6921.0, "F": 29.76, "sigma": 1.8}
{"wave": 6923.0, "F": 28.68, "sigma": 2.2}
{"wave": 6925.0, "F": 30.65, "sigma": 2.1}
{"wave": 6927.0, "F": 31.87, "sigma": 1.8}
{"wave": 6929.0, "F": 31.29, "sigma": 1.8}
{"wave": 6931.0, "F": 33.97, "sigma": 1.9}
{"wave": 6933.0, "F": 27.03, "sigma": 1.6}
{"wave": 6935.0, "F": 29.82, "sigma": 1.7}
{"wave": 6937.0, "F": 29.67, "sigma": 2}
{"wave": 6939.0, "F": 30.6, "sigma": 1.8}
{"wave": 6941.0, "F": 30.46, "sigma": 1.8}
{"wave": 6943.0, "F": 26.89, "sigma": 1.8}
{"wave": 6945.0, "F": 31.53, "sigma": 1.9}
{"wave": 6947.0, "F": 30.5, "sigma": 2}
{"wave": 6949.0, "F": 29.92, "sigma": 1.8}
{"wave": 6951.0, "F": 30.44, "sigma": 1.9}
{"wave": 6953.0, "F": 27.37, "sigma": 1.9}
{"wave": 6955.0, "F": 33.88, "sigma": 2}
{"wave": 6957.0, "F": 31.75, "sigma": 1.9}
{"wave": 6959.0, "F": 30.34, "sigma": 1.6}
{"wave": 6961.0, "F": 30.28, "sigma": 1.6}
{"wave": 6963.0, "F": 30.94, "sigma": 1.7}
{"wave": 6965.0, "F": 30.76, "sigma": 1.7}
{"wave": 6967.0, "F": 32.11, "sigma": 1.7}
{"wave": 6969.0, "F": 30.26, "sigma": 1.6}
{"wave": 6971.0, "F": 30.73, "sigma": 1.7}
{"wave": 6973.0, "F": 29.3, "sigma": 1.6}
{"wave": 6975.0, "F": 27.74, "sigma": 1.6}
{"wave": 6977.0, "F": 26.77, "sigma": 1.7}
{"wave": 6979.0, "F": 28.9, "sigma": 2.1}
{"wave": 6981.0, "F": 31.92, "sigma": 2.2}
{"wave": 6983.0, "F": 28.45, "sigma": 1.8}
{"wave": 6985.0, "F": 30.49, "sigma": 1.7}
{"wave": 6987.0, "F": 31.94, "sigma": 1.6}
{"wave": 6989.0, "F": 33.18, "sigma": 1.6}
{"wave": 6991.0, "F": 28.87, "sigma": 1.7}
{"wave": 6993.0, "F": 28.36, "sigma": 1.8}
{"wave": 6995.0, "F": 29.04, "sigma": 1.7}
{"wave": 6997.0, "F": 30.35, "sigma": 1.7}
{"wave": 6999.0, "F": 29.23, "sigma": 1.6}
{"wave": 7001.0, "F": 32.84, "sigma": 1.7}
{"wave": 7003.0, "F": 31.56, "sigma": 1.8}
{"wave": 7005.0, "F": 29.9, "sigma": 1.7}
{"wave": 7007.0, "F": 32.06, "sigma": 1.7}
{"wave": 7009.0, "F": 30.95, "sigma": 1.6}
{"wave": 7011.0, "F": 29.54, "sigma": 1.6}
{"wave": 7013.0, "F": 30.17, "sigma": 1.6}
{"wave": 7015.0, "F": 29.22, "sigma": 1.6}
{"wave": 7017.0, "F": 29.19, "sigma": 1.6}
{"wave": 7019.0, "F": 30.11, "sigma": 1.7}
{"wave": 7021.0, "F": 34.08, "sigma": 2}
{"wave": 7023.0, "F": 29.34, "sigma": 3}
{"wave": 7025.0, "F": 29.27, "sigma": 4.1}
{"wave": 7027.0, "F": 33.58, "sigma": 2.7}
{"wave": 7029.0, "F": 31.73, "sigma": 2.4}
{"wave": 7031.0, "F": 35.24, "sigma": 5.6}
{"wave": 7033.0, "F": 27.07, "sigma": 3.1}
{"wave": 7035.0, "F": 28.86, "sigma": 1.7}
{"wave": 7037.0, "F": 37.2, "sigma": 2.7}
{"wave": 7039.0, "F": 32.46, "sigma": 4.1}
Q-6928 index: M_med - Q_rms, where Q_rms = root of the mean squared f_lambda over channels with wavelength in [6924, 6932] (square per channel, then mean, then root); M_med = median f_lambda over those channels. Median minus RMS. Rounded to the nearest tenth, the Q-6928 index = -0.4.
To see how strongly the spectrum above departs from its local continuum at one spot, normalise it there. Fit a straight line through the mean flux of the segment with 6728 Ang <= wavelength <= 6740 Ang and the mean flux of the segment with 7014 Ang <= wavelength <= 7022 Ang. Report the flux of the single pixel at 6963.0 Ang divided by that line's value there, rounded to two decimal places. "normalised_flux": 1.01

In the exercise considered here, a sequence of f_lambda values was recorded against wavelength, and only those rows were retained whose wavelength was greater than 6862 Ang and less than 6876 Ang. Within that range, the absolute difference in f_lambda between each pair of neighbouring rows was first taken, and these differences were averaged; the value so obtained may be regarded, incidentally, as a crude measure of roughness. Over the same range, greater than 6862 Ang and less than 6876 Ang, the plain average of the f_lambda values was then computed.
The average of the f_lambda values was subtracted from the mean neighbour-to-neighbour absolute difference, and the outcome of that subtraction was -27.1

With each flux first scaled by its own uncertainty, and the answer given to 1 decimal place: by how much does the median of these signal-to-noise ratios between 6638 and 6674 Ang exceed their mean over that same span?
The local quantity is 1.7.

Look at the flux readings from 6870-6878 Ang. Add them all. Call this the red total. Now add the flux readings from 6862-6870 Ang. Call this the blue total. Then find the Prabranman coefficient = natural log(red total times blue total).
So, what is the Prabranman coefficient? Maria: 9.53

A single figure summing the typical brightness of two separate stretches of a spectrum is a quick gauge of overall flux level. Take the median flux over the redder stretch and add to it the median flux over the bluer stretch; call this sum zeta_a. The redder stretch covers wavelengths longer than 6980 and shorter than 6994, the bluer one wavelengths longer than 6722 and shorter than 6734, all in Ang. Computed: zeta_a 61.5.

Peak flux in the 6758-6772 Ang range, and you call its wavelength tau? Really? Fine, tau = 6763.0 Ang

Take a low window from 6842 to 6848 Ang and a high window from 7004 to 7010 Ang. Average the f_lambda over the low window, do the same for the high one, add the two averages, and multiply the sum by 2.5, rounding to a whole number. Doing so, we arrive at 151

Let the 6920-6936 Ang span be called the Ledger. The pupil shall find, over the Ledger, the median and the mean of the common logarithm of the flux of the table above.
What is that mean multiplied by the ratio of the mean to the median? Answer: 1.48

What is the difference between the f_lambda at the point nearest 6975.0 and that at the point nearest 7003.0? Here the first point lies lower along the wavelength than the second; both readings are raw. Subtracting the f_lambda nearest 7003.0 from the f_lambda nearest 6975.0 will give -3.8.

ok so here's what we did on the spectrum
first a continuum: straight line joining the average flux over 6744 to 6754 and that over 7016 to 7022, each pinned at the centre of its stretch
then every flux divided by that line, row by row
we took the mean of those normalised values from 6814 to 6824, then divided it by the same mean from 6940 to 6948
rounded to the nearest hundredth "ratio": 1.07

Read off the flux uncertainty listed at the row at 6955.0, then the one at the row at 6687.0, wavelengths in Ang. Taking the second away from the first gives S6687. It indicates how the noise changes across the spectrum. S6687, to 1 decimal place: -0.4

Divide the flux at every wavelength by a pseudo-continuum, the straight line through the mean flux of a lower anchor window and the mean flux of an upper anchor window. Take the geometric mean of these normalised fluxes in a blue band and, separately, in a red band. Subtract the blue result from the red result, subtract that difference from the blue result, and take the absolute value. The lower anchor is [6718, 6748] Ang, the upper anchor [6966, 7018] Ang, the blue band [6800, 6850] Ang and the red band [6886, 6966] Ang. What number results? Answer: 0.969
